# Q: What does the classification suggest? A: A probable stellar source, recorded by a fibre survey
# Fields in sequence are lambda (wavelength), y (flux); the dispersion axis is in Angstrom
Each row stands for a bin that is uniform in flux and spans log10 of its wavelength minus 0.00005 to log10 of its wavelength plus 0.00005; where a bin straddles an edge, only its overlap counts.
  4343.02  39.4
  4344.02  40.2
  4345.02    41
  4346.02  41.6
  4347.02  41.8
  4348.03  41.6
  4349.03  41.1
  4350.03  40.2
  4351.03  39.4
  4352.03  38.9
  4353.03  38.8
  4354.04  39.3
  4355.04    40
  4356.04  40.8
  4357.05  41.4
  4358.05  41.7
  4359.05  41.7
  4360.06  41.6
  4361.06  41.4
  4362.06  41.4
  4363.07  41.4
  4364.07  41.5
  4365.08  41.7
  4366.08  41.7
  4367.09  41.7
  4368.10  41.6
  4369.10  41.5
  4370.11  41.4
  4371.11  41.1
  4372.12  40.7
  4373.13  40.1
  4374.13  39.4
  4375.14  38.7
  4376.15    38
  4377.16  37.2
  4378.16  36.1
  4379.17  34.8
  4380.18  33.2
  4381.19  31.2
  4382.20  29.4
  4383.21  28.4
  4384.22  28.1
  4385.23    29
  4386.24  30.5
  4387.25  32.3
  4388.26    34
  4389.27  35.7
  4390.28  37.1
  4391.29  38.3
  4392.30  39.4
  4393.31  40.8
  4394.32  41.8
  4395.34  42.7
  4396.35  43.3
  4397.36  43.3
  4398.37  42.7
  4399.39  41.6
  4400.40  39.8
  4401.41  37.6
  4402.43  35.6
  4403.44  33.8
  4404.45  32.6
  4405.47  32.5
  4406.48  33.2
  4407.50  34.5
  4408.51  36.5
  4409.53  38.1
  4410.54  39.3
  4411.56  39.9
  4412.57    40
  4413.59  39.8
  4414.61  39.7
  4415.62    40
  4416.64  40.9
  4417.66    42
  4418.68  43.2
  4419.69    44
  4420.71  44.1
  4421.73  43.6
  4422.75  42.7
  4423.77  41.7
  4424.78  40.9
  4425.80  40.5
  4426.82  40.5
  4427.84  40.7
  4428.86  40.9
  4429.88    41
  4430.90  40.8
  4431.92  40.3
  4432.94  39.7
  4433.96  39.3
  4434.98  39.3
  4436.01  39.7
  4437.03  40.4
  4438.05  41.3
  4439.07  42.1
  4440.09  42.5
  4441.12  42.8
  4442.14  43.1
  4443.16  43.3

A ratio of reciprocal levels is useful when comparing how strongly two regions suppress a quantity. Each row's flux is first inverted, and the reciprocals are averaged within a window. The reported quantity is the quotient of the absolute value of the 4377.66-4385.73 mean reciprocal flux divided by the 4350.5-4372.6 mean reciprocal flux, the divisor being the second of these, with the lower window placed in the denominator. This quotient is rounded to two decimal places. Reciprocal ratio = 1.32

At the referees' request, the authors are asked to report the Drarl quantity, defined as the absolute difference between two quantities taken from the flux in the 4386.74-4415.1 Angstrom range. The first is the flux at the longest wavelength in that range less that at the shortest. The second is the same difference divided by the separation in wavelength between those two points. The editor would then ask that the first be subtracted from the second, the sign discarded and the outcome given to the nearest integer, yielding 7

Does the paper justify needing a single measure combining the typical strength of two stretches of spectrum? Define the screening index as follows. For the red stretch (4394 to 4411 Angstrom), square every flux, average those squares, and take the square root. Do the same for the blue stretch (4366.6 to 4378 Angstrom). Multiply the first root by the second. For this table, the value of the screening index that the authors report 1541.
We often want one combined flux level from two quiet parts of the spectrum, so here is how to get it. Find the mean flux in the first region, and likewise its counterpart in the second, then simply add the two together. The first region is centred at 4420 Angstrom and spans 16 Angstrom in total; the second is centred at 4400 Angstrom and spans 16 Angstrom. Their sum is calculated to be 80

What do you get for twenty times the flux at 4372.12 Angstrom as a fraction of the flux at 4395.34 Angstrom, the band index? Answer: 19.1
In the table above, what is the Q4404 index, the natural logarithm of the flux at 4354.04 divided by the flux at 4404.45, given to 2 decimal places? 0.19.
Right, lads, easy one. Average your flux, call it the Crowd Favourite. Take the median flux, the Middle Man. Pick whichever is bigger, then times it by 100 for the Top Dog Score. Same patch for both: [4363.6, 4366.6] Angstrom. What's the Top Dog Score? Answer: 4170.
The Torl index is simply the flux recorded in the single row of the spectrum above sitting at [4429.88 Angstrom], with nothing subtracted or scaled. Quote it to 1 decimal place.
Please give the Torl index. 41.0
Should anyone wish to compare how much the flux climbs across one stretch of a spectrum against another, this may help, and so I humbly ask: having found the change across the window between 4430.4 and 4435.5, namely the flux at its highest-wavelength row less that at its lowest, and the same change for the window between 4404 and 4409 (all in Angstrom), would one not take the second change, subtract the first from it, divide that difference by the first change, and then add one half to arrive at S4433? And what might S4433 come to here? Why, -3.1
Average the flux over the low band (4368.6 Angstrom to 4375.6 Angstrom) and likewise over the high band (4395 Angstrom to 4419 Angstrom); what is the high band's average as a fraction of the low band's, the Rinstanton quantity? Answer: 0.96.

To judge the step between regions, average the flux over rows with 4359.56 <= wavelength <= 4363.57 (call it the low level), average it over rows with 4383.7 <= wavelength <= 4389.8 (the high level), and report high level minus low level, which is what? -9.9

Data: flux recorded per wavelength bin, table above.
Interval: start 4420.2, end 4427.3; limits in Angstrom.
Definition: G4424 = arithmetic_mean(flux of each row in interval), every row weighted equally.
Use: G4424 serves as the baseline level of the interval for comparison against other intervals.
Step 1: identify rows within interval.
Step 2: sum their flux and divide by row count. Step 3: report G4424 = 42.0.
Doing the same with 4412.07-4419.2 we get 40.8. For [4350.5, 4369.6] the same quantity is 40.9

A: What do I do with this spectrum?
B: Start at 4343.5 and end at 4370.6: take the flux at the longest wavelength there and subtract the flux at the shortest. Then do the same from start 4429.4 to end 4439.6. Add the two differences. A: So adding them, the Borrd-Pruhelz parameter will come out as 2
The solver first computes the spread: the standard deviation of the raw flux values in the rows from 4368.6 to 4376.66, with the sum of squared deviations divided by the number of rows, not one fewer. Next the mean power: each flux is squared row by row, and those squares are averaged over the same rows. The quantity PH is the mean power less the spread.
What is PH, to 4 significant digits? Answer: 1609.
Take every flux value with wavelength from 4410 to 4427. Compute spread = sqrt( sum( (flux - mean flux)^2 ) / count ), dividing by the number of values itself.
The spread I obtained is 1.6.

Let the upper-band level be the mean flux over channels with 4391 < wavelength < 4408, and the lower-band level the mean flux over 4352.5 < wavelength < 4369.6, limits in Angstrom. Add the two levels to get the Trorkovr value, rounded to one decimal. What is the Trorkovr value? 79.6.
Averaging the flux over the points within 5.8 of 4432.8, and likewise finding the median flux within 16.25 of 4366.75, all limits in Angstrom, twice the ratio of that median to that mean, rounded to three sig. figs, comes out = 2.02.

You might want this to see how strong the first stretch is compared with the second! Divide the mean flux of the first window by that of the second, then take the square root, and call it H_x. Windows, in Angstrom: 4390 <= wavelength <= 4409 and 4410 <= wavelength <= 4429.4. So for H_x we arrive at 0.96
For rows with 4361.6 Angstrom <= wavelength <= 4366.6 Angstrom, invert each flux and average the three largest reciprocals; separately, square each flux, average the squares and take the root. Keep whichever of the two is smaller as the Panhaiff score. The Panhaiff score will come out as 0.0241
